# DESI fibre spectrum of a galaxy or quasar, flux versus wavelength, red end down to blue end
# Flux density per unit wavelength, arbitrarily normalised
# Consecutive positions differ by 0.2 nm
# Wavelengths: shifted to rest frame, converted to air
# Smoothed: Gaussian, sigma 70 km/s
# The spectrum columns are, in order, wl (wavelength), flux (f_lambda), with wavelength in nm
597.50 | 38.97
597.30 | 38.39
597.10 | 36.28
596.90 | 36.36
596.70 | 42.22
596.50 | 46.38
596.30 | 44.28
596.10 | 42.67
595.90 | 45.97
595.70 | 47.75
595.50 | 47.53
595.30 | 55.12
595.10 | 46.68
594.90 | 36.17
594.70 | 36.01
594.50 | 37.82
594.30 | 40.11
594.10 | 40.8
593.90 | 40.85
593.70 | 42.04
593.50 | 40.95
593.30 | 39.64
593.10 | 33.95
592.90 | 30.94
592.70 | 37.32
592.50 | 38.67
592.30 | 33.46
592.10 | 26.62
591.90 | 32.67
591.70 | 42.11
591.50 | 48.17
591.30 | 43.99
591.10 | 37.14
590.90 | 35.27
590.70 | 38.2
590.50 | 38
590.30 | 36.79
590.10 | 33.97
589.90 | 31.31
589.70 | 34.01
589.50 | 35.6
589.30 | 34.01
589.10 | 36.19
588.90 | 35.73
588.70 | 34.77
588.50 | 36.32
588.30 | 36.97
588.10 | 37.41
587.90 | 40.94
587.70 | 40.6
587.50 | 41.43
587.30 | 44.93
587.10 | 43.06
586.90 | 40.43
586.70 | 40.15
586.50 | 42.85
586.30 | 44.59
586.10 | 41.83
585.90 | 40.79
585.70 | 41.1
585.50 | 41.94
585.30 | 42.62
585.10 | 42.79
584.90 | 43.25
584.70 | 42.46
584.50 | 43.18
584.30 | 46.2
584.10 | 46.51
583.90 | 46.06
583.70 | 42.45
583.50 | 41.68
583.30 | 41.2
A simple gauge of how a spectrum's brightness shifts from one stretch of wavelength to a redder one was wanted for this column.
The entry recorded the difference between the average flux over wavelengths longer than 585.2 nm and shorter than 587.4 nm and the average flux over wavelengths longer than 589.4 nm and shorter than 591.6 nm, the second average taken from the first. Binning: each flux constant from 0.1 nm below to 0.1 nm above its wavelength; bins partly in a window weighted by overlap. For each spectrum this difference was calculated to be 5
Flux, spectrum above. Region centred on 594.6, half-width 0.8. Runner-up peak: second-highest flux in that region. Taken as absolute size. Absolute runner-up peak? 46.7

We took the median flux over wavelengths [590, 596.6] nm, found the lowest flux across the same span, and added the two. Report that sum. 66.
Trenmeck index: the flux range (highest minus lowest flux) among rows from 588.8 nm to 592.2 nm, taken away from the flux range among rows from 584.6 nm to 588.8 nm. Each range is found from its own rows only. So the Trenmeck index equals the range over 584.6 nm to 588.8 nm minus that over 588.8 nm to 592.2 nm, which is -11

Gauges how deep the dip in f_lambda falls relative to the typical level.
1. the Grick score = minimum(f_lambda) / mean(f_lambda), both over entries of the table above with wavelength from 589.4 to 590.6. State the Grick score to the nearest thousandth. 0.896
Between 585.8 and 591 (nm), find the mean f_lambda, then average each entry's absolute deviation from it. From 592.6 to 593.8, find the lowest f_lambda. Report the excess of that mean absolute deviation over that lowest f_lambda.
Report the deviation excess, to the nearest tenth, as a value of -27.9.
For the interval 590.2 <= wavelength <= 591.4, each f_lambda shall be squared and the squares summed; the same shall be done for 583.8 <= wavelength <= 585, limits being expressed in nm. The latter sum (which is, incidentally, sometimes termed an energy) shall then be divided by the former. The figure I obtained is 1.36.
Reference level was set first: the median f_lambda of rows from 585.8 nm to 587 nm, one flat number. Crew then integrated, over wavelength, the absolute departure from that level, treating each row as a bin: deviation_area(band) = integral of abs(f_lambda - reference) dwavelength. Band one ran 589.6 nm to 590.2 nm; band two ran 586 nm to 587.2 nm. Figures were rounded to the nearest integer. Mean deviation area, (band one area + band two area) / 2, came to 3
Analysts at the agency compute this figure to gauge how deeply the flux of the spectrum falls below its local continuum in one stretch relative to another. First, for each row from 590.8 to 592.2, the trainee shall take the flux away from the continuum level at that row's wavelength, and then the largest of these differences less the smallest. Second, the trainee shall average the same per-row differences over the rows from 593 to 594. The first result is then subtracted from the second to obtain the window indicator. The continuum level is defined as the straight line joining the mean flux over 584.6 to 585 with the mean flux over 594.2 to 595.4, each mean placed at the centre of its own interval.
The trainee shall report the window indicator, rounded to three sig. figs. -18.9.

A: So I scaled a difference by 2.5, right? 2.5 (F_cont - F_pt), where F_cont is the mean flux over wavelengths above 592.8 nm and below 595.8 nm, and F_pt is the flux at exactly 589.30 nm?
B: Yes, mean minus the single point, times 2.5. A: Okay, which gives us 18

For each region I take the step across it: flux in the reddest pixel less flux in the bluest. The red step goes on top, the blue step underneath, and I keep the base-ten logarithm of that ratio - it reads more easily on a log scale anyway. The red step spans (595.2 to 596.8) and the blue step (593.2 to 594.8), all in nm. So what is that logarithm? 0.6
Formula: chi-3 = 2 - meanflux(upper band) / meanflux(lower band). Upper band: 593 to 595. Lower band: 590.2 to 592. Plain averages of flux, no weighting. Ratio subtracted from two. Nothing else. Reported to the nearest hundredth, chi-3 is 1.01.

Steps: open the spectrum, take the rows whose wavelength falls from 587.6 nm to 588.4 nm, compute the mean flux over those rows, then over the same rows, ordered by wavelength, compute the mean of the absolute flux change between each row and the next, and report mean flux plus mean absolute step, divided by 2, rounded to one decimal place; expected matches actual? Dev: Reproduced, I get 20.2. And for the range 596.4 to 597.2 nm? 21.8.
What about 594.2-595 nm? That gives 19.5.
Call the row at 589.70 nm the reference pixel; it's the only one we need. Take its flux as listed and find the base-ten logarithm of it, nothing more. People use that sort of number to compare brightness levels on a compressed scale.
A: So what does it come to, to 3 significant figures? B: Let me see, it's 1.53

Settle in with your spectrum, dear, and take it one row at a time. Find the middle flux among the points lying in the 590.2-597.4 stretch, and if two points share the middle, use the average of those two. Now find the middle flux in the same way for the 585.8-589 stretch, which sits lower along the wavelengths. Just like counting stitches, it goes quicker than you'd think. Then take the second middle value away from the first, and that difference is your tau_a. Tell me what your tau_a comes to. -2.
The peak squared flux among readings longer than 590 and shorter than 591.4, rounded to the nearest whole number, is 1935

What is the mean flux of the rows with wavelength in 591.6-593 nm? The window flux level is 35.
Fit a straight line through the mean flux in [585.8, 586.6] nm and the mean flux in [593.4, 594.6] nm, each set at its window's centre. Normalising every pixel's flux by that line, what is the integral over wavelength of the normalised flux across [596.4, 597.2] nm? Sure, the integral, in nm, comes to 0.81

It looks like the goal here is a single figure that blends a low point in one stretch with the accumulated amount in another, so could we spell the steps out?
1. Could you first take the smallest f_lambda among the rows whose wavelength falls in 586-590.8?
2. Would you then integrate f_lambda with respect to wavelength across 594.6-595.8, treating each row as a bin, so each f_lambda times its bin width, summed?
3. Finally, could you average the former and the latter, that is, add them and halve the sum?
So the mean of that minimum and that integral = 43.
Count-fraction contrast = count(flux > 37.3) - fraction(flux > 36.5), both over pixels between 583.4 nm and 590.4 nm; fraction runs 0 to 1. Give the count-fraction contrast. 23.3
